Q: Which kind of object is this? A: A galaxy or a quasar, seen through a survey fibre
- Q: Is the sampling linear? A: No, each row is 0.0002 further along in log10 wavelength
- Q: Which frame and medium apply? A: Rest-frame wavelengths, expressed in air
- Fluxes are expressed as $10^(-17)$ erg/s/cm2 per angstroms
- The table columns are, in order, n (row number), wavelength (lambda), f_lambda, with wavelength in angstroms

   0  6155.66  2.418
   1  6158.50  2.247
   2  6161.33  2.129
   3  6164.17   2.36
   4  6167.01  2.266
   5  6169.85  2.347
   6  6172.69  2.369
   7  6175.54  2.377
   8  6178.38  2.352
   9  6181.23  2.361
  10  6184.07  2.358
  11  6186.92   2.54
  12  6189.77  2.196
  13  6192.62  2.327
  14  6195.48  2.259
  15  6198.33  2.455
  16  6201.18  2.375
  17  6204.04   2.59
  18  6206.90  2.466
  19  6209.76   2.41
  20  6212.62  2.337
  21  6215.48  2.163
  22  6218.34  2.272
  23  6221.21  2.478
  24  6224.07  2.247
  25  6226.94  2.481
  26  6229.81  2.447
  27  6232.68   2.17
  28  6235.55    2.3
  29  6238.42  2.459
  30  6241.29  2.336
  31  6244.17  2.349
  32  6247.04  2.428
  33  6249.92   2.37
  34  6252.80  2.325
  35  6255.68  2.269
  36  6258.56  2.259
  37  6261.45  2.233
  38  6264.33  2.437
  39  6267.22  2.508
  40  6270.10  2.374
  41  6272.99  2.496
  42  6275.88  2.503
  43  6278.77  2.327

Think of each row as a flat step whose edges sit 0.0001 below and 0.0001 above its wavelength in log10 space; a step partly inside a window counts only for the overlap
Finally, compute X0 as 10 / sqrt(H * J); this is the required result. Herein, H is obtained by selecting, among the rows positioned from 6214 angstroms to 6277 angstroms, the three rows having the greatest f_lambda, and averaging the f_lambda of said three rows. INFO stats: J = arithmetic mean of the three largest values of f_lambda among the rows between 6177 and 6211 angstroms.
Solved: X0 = 3.97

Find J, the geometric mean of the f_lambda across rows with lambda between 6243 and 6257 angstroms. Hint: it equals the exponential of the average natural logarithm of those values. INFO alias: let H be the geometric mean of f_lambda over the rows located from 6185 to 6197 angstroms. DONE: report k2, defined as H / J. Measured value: 0.99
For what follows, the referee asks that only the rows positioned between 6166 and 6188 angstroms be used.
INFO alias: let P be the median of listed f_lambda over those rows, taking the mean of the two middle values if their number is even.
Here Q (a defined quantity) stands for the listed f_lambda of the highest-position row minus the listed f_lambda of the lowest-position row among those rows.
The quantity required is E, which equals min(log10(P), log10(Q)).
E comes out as -0.56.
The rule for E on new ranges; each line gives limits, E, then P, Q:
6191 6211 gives -1.08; 2.41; 0.083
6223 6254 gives -1.11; 2.35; 0.078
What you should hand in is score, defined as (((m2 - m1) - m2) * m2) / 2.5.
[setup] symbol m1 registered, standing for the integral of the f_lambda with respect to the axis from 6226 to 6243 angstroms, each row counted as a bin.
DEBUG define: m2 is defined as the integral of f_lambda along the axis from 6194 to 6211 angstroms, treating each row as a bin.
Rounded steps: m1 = 40.2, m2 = 41.2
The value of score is -662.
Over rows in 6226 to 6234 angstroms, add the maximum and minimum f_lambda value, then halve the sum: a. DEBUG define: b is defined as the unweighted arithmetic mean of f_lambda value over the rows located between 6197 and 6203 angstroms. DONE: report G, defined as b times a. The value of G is 5.6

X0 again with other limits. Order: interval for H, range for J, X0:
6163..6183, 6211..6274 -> 4.11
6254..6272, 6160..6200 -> 4.08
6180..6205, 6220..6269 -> 3.99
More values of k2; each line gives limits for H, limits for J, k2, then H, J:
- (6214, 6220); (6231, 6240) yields 0.96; 2.22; 2.31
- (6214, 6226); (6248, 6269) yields 0.98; 2.29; 2.34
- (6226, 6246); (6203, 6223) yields 0.99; 2.36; 2.38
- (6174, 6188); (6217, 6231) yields 1.01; 2.40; 2.38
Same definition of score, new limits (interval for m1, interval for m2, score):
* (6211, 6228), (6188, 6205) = -636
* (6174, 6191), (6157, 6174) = -625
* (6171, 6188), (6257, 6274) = -658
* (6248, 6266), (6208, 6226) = -699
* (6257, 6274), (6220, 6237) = -648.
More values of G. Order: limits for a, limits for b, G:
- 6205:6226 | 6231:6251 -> 5.4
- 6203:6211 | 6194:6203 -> 5.9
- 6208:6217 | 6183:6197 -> 5.3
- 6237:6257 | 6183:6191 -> 5.6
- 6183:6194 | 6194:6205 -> 5.7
